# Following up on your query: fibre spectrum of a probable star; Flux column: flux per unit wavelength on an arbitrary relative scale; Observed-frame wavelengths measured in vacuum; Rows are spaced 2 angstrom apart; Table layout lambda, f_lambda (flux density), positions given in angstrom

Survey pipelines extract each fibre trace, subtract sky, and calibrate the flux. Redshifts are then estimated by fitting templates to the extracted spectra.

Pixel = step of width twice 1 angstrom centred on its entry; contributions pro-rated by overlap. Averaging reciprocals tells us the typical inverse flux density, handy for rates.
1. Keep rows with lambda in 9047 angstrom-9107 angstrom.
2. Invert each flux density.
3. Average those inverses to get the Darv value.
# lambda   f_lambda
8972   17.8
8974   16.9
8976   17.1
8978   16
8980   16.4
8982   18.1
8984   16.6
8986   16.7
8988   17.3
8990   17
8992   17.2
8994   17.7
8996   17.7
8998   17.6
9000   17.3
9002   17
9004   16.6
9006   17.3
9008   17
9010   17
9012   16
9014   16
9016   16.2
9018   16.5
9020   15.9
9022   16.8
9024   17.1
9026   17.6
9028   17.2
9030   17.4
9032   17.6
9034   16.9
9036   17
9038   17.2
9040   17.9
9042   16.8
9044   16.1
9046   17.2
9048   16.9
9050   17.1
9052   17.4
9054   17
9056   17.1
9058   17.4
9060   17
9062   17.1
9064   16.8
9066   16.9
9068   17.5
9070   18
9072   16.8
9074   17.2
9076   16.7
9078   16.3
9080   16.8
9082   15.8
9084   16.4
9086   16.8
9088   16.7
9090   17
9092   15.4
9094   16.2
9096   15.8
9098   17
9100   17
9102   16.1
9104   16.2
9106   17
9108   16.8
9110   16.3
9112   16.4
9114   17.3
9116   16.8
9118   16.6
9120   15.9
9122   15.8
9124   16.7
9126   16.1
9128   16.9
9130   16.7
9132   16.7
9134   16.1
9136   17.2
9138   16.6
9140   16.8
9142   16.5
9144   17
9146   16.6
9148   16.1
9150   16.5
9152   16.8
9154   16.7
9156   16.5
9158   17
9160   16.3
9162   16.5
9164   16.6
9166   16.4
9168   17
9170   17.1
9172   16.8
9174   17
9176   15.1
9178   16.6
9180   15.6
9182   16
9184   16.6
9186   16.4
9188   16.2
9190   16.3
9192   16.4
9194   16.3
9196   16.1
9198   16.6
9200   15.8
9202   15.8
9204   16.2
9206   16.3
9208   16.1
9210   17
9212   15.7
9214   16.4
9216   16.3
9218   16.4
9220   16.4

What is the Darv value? 0.0597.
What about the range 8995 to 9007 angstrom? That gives 0.0580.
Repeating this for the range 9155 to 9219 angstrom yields 0.0612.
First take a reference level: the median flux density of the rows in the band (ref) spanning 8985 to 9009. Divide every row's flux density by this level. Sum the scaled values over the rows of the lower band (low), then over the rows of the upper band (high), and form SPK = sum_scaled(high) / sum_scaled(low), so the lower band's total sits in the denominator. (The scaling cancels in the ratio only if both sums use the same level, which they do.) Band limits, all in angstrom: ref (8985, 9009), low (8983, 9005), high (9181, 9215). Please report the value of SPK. 1.5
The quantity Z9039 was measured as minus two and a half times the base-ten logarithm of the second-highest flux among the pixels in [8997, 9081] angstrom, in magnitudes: -3.132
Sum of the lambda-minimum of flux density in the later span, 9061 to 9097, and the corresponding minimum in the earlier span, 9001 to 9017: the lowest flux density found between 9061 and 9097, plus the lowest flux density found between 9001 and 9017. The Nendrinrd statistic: 31.4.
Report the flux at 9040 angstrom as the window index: 17.9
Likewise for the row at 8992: 17.2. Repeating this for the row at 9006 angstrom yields 17.3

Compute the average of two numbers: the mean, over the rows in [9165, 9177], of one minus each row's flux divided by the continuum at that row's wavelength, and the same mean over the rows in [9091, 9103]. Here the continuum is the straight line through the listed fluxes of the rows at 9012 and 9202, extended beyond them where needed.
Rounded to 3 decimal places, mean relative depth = -0.034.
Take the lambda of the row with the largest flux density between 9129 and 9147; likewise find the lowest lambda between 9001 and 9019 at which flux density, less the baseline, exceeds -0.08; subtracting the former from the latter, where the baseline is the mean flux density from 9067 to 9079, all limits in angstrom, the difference -130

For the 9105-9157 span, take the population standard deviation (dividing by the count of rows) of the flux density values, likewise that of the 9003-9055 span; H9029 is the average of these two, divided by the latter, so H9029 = 0.85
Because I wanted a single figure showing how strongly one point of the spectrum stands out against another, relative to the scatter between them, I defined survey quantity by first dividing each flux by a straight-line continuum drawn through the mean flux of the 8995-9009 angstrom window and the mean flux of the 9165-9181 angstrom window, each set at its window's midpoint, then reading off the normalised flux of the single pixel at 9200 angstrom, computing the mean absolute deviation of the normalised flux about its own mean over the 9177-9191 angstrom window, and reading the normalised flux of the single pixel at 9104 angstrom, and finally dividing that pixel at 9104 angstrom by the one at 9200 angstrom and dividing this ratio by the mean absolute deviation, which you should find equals 61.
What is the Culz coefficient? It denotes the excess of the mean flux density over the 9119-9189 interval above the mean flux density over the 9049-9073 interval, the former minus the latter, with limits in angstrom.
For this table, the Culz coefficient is -0.7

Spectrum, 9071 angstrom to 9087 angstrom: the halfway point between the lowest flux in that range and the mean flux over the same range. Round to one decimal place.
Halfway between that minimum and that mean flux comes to 16.2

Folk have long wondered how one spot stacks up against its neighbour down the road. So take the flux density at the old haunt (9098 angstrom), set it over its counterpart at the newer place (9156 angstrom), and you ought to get 1.03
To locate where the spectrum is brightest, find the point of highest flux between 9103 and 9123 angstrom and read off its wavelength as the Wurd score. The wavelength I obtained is 9114 angstrom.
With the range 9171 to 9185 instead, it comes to 9174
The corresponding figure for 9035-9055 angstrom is 9040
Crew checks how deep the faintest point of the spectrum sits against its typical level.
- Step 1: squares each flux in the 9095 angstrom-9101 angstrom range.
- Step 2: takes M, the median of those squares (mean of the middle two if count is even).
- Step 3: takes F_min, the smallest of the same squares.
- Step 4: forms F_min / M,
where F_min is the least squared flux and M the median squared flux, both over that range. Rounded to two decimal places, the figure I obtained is 0.86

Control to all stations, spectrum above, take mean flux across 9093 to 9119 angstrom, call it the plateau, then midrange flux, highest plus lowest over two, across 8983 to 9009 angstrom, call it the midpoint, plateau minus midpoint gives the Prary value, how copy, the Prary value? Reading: -0.57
